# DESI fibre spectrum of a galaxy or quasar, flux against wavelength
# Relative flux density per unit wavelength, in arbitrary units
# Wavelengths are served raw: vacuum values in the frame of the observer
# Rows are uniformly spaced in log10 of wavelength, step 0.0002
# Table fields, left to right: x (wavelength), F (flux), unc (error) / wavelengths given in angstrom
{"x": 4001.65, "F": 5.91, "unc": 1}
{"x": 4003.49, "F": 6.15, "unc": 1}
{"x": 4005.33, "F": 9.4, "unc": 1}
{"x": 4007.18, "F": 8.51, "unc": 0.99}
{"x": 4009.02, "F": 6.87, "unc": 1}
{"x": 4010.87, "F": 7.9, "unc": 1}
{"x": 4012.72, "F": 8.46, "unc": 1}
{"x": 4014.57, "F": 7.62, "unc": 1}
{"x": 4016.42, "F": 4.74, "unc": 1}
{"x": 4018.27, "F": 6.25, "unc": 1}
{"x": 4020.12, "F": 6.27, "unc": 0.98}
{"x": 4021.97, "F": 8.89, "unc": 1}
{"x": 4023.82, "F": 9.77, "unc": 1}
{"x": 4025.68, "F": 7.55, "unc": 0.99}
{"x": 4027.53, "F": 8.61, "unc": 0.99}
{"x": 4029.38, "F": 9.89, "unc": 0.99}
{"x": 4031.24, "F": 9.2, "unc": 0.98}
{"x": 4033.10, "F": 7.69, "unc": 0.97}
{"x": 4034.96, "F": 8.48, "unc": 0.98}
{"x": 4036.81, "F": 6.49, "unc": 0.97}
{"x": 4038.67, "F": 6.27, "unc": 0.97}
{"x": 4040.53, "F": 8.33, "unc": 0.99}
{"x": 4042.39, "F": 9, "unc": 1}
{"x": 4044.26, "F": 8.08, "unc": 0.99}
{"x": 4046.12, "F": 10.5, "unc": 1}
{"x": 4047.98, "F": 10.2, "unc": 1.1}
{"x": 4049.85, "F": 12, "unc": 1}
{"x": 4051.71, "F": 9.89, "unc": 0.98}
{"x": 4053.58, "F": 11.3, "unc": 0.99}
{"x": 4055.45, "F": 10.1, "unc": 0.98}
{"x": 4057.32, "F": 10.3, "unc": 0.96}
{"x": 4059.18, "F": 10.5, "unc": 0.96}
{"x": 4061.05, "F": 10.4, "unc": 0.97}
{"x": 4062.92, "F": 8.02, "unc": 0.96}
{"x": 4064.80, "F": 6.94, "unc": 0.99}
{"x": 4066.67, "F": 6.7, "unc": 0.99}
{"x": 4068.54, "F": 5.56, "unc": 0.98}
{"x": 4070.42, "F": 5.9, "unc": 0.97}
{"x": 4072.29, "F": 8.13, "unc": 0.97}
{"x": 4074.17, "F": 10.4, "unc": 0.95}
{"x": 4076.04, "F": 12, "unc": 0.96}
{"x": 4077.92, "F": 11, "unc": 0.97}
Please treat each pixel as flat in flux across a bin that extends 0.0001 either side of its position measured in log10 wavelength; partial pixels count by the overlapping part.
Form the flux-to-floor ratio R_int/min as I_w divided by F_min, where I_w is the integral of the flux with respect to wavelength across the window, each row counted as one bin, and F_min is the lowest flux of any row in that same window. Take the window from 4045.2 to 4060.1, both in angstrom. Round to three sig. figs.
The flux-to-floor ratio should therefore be 16.0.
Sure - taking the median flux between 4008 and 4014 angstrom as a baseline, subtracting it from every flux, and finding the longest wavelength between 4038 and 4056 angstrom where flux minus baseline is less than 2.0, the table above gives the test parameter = 4051.71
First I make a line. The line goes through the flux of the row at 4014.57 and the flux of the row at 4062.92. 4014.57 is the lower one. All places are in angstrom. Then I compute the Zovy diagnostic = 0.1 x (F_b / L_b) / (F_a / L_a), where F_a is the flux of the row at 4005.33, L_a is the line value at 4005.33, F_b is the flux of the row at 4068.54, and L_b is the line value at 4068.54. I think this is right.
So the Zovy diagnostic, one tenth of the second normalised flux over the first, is 0.055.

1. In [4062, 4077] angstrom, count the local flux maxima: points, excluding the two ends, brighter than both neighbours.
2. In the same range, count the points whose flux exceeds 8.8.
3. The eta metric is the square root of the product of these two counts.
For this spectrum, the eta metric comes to 0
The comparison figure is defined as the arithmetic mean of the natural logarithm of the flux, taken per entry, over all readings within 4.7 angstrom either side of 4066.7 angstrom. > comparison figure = 1.9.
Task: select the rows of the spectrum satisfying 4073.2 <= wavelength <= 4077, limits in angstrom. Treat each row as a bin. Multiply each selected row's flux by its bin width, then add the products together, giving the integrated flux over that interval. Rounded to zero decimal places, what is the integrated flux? 42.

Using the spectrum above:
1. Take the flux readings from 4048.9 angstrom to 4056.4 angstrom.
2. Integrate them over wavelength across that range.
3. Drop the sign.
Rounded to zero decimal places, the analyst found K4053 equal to 81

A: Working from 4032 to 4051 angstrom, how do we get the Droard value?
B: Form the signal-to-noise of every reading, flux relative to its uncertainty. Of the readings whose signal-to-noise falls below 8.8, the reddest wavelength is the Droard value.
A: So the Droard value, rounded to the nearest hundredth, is 4044.26 angstrom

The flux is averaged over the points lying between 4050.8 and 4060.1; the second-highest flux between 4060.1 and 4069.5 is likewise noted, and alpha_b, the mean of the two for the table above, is 9.22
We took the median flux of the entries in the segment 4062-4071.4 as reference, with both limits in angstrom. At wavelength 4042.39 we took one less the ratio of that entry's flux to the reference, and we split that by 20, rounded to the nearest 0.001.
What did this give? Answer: -0.017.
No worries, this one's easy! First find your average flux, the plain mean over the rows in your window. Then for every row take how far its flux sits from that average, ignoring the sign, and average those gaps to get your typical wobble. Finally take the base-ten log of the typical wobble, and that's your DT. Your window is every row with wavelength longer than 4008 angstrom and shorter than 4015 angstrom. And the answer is -0.33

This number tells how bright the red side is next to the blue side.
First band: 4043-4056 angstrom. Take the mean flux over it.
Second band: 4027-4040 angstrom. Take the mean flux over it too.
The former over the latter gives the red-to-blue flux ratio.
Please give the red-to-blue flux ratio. 1.3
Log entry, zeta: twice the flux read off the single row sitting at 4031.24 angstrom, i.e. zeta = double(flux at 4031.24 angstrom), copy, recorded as 18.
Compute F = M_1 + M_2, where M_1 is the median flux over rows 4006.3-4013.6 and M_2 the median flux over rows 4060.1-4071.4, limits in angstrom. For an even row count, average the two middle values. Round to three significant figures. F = 15.0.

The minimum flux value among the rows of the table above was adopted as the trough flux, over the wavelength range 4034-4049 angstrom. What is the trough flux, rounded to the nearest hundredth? 6.27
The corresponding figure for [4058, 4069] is 5.56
